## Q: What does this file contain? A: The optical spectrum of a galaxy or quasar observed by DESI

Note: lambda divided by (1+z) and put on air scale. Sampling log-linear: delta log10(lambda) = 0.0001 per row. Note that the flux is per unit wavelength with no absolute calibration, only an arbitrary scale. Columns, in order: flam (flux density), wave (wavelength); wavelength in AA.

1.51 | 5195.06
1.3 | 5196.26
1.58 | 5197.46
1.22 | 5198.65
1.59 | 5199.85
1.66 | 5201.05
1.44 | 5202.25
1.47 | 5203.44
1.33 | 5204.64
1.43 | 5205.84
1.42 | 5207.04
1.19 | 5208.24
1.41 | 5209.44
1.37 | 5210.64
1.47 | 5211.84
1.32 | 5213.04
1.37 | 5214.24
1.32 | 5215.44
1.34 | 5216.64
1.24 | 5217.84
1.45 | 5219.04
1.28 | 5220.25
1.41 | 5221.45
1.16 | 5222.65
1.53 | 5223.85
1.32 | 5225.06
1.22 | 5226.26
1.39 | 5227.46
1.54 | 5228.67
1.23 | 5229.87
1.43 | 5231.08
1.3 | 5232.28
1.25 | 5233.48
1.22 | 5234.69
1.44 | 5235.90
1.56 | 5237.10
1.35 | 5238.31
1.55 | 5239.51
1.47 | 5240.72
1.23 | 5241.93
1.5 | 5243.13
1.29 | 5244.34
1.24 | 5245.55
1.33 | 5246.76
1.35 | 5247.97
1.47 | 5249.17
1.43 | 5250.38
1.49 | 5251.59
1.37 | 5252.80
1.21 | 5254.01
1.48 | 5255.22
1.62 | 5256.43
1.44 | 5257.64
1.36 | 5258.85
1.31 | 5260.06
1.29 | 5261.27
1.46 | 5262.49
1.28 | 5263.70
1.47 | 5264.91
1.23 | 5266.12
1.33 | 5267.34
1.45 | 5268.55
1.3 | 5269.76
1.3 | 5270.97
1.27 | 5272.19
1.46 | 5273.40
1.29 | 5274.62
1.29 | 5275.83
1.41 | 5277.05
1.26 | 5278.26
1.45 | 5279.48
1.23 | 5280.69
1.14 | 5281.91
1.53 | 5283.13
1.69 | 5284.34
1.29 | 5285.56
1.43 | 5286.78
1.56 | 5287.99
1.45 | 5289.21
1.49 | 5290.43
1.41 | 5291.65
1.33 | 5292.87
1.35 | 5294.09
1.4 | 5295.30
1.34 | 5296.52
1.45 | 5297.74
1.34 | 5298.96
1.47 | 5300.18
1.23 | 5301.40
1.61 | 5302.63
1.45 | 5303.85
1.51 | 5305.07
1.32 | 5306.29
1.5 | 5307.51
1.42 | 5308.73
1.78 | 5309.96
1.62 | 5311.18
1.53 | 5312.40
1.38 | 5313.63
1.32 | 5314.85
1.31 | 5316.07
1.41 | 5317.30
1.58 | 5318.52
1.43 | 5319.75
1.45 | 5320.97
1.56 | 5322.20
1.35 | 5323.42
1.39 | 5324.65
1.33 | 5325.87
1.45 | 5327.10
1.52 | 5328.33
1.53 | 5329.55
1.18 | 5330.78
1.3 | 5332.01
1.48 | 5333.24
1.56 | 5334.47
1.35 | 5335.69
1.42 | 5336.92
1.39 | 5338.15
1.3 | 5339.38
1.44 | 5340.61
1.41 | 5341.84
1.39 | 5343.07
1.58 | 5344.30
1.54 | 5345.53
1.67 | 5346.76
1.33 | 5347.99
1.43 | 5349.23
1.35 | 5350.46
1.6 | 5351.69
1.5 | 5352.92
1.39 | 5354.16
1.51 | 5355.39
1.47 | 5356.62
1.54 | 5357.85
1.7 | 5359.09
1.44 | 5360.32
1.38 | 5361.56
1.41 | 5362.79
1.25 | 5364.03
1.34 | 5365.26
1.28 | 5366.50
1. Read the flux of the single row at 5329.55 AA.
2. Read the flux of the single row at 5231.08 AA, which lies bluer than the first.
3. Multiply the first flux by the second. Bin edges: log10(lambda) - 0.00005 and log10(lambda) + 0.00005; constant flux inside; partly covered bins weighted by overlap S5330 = 2.19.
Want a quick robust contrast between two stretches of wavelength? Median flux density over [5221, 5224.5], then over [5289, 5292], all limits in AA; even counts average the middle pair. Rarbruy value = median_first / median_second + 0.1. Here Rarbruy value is 1.07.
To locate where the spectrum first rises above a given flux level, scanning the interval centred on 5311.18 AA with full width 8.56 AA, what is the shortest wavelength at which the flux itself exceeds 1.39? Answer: 5307.51 AA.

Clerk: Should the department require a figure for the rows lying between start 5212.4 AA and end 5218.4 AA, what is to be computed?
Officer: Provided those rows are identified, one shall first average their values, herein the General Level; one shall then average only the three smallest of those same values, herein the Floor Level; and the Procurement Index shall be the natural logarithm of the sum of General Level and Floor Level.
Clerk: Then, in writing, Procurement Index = 0.96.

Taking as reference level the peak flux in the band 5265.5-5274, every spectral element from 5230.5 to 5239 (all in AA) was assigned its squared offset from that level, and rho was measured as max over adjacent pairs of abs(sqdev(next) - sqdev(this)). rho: 0.057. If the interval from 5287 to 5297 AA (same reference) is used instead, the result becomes 0.014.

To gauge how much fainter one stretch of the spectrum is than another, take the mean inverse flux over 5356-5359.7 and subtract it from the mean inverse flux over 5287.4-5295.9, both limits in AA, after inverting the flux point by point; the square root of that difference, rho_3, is 0.25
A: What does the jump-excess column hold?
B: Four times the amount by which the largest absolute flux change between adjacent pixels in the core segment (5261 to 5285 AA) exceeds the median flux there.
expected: -3.64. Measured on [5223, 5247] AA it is -4.12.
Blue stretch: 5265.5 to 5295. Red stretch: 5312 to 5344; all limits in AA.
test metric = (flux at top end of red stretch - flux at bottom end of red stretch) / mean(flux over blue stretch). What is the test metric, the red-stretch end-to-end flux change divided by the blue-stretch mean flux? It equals -0.10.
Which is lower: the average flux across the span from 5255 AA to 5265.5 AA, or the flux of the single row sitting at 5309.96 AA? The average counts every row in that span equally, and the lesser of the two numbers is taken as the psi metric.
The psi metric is 1.41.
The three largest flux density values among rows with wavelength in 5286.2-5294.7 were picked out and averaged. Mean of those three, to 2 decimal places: 1.50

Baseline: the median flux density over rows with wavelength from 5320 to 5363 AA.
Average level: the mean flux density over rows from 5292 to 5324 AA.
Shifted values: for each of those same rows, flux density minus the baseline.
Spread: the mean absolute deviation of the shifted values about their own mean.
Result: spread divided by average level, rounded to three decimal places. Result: 0.066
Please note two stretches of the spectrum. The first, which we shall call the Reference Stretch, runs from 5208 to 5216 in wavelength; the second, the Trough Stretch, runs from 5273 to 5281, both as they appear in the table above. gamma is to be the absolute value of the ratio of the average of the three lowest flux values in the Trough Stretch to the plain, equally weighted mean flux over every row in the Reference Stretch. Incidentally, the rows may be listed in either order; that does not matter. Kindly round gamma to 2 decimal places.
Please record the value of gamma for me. 0.93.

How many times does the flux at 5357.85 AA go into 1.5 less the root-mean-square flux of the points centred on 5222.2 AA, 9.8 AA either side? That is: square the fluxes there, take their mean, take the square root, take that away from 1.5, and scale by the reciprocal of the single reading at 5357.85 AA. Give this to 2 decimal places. 0.10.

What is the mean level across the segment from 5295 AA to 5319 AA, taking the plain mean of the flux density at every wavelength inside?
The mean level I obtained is 1.45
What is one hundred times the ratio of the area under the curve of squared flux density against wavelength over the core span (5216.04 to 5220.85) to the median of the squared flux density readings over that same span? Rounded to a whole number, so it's 495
